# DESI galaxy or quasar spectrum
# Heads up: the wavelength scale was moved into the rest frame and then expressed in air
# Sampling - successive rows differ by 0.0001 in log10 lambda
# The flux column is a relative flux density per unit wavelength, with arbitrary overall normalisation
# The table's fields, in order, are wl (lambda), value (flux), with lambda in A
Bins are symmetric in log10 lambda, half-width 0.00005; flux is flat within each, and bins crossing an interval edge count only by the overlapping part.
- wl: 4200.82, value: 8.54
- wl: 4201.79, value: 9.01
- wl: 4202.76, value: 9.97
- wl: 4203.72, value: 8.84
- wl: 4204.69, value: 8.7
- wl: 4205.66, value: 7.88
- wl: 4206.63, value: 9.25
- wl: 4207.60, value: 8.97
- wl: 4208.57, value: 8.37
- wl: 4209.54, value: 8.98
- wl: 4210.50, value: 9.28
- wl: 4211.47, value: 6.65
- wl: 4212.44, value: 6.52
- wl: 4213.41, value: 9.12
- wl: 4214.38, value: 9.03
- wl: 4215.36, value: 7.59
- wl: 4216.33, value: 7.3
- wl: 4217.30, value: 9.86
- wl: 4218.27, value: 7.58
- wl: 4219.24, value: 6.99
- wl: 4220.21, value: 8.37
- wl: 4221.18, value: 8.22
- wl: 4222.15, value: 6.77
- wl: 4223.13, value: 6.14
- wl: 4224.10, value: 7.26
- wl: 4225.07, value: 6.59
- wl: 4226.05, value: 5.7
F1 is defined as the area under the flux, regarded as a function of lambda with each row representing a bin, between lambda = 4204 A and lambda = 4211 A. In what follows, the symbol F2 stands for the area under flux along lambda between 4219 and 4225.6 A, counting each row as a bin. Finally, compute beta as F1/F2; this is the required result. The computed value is 1.29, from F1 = 61.4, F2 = 47.4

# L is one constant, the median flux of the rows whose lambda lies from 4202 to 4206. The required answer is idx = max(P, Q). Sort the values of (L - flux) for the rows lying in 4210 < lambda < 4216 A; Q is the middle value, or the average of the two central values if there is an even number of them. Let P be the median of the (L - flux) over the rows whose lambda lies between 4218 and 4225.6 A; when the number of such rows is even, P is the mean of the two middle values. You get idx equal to 1.6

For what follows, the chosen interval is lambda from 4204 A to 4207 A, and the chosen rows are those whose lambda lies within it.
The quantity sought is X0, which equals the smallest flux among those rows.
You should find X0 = 7.88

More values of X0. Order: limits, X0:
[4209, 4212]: 6.65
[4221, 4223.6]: 6.14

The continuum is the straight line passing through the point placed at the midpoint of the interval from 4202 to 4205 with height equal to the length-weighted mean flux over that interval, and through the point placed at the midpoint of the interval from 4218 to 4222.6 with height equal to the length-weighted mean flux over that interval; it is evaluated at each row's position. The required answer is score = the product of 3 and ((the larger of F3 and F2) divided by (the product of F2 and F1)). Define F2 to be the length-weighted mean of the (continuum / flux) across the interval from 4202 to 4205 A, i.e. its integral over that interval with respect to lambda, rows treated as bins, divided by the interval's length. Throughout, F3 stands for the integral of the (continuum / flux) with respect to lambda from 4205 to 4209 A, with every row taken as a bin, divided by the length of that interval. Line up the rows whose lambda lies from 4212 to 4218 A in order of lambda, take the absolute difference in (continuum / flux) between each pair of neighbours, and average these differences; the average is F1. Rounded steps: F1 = 0.17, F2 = 1.01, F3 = 1.03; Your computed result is 18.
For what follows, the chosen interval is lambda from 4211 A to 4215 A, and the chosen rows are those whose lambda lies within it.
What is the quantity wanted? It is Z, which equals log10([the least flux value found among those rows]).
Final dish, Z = 0.814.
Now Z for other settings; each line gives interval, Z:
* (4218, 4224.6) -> 0.788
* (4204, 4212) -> 0.823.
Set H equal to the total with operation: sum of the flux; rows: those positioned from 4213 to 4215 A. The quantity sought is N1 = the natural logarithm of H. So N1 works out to 2.90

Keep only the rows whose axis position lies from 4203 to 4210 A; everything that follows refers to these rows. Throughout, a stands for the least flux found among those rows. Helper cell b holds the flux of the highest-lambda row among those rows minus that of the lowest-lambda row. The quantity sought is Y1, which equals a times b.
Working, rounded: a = 7.88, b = 0.1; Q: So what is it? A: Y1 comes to 1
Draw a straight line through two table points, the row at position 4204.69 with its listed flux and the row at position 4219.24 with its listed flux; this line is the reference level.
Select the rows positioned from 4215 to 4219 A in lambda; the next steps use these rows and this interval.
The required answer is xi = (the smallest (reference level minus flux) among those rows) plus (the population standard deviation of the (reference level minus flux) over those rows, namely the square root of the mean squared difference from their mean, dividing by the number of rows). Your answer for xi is -1.57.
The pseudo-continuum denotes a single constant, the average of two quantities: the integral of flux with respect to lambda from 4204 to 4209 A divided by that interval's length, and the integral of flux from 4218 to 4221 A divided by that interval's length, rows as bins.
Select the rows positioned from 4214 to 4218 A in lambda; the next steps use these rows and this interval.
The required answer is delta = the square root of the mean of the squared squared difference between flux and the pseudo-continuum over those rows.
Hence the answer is 1.52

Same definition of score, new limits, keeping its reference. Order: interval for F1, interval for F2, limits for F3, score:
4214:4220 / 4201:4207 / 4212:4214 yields 20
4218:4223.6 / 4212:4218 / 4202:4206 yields 28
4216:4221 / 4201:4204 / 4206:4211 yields 15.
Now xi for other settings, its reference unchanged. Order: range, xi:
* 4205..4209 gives -0.20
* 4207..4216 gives -0.48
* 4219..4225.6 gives -0.81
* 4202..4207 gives -0.42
